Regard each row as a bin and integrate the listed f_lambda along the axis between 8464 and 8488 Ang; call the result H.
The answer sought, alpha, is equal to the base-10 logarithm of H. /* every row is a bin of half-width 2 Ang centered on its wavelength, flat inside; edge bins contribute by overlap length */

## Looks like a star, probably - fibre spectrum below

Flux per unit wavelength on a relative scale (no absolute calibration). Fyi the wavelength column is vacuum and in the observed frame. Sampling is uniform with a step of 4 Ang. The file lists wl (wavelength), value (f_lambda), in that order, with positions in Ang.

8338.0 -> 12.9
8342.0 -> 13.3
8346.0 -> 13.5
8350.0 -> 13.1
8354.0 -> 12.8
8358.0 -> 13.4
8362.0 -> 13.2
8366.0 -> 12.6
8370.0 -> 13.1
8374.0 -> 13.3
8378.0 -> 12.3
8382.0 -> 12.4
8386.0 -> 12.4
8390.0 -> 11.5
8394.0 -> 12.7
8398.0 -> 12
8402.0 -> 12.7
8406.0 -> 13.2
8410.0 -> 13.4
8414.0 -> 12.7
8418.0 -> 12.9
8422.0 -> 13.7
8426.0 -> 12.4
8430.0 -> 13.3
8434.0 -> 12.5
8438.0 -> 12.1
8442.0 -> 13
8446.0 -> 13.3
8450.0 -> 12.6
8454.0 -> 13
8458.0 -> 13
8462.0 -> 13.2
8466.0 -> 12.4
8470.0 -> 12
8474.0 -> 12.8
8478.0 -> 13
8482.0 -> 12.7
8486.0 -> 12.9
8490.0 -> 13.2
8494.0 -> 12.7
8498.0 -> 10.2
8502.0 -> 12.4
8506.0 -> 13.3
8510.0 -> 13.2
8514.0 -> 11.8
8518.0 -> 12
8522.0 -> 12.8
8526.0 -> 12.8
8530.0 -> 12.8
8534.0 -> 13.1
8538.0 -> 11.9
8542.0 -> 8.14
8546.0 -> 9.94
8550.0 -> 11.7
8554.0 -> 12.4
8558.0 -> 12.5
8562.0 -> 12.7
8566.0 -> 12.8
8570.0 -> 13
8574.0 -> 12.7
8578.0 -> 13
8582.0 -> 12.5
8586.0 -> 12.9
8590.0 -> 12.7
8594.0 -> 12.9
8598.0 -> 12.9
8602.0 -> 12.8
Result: 2.48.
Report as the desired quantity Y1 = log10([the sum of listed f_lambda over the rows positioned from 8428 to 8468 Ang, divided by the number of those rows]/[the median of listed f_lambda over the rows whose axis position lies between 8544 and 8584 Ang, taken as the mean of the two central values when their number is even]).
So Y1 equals 0.008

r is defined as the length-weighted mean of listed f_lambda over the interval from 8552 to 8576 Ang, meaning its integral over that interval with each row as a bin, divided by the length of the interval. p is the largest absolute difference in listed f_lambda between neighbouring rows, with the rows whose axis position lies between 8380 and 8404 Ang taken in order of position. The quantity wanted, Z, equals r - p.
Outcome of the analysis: 11.5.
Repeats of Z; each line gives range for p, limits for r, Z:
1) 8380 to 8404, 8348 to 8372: 11.8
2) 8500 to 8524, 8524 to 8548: 10.0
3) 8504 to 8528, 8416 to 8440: 11.4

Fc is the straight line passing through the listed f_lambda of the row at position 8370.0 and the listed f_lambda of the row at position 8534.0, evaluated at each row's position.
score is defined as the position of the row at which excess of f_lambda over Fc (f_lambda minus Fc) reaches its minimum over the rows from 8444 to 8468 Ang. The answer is 8466.0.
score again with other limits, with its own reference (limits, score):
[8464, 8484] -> 8470.0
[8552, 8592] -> 8554.0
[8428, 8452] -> 8438.0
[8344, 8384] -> 8378.0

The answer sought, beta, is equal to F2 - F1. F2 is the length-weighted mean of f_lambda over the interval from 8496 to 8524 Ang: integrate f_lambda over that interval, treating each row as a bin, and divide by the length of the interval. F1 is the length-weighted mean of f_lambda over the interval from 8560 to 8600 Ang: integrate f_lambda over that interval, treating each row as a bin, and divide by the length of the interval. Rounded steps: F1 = 12.8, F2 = 12.2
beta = -0.6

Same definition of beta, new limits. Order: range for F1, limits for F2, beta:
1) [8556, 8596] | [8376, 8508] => -0.1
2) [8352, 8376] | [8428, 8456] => -0.2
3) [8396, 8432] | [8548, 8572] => -0.4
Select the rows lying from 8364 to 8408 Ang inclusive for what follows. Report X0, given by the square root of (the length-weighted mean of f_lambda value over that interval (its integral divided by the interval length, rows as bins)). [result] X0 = 3.54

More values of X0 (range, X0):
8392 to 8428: 3.59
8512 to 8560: 3.44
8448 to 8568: 3.51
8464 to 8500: 3.53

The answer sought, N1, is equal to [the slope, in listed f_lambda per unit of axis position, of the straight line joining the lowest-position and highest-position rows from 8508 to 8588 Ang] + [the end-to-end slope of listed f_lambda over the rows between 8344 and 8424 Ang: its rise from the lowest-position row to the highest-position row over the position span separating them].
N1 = -0.001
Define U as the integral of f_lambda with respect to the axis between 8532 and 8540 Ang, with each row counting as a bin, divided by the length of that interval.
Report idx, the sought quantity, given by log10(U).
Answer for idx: 1.10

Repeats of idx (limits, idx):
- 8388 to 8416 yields 1.10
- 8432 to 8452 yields 1.10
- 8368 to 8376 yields 1.12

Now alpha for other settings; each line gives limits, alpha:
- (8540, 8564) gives 2.43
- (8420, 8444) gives 2.49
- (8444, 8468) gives 2.49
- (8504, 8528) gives 2.48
